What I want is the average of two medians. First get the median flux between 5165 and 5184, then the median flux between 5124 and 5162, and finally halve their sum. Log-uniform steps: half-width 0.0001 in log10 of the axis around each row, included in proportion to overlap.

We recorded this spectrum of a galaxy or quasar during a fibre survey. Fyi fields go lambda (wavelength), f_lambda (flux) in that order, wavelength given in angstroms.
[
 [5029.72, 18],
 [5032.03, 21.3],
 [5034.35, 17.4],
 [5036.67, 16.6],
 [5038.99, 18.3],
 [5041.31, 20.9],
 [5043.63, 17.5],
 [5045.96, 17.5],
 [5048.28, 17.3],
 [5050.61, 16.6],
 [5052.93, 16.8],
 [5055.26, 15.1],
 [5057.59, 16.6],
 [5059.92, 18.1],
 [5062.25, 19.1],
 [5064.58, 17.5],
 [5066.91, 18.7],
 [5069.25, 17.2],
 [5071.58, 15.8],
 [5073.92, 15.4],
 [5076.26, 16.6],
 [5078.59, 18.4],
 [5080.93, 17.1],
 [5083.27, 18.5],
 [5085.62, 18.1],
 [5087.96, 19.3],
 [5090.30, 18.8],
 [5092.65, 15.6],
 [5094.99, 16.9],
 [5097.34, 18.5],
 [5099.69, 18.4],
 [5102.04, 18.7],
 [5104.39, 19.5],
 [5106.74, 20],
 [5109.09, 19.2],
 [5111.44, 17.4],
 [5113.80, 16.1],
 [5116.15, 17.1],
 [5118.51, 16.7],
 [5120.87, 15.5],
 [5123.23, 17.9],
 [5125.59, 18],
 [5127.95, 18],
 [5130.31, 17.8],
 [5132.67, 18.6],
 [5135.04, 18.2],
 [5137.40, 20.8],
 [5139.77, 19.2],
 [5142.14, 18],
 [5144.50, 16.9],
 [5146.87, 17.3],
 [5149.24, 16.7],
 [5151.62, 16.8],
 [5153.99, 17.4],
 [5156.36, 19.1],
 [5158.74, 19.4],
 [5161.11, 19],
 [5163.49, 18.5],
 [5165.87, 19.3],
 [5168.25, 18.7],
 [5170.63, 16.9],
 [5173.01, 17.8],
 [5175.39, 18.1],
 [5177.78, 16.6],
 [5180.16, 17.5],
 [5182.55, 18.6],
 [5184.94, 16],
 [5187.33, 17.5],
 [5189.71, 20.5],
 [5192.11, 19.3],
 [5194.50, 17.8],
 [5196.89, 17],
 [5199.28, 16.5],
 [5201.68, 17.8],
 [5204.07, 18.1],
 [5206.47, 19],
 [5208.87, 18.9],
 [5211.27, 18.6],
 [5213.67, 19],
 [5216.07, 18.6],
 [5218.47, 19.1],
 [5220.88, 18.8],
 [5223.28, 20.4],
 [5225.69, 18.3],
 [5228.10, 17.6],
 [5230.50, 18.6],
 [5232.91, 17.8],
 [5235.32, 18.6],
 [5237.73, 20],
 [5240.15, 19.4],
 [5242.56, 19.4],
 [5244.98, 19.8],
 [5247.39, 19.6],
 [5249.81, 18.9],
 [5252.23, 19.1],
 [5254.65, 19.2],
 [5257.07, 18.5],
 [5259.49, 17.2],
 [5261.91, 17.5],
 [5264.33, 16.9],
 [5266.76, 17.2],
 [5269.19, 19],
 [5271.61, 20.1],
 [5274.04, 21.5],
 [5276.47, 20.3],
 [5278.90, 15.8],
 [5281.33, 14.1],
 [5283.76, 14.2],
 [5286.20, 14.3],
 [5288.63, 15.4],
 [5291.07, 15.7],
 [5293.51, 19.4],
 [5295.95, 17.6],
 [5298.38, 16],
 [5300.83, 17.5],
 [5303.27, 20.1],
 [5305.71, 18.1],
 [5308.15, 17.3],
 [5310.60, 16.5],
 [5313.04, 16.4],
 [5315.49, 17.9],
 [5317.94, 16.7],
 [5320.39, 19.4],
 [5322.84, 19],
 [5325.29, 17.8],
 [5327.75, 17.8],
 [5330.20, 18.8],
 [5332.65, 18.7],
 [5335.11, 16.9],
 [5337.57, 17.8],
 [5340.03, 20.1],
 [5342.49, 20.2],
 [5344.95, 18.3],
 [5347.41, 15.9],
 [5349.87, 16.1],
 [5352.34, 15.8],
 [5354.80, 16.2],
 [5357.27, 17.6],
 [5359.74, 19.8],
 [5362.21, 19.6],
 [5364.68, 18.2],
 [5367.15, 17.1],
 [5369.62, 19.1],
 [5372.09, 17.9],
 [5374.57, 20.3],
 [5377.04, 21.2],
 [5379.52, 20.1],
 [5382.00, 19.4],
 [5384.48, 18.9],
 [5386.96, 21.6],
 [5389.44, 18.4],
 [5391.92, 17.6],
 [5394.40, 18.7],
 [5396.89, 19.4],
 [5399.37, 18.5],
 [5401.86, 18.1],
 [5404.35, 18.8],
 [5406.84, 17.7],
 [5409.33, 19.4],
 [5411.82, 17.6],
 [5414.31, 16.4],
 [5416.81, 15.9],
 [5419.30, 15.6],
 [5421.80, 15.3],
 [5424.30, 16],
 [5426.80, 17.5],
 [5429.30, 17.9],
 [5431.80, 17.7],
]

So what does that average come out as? 18.0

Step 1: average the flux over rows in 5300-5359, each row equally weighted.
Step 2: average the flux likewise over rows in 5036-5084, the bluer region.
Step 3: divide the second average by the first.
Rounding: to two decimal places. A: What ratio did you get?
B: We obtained 0.98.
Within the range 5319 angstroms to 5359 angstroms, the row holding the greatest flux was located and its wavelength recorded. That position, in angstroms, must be 5342.49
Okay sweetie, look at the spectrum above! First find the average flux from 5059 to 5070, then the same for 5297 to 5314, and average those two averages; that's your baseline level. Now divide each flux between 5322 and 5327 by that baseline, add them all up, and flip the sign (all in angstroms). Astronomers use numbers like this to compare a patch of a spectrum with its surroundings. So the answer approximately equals -2.1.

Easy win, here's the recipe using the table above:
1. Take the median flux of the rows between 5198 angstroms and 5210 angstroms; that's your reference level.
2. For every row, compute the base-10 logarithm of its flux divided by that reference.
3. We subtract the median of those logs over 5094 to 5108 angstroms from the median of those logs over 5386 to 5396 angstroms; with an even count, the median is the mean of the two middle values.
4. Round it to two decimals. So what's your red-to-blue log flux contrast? 0.00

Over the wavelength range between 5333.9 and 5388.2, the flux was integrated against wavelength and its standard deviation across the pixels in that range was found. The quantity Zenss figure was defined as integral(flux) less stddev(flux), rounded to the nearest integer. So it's 1006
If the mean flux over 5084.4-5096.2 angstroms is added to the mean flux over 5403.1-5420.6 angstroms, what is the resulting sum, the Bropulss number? 35.1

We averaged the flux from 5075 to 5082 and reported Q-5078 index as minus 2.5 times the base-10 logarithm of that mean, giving -3.10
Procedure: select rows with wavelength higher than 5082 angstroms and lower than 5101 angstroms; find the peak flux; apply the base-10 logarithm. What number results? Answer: 1.29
